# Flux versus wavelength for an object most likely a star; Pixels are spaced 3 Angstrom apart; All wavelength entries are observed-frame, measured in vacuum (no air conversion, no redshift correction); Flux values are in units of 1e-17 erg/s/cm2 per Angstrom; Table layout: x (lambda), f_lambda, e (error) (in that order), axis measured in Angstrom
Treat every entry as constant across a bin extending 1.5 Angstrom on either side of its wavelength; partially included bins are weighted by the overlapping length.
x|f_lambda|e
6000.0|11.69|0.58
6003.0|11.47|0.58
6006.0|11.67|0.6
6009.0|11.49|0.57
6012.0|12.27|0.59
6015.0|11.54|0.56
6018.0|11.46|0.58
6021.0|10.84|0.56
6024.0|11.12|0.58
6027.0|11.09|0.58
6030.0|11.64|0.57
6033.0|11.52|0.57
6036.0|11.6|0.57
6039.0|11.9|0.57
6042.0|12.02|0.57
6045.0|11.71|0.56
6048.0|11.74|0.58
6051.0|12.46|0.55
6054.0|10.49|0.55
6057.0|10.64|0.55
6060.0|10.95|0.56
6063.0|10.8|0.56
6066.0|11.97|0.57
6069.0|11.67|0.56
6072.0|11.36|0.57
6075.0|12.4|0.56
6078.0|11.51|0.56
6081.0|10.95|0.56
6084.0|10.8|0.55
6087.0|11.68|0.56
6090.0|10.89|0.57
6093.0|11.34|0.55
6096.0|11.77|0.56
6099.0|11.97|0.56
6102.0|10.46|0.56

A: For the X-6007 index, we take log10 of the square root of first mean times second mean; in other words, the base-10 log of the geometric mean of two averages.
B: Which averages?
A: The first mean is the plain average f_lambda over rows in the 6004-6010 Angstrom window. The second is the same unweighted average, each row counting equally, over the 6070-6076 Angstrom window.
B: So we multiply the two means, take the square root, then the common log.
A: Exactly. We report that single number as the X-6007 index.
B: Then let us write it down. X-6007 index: 1.07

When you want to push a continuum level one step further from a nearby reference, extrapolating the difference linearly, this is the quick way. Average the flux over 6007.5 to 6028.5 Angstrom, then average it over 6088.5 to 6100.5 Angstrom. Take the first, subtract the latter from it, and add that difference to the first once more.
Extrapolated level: 11.3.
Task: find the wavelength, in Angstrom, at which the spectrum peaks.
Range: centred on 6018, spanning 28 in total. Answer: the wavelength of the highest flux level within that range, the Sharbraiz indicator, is 6012.0 Angstrom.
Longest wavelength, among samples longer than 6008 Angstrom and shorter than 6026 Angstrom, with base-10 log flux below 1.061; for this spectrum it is 6024.0 Angstrom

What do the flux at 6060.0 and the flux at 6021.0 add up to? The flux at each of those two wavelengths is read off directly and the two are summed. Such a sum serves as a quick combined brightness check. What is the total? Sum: 21.8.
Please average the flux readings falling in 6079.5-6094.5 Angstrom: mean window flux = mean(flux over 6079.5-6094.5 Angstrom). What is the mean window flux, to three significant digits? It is 11.1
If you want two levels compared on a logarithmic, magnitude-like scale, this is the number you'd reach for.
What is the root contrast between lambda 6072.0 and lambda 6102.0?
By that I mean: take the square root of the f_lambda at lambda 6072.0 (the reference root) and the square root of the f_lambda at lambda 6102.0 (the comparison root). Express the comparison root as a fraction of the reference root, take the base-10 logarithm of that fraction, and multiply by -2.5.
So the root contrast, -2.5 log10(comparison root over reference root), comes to 0.04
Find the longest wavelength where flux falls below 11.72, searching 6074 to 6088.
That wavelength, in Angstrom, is 6087.0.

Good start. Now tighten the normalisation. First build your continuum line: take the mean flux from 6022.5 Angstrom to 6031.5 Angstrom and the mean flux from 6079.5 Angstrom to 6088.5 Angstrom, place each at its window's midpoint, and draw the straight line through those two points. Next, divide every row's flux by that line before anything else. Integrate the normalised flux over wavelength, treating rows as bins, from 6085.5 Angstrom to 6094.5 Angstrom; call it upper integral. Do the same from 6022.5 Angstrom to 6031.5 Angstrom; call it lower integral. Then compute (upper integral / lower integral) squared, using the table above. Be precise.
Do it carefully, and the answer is 1.03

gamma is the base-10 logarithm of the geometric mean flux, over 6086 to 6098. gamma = 1.057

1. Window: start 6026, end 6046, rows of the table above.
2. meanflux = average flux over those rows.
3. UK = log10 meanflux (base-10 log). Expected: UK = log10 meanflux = 1.07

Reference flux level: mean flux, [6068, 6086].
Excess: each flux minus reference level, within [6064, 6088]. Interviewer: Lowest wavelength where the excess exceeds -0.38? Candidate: 6066.0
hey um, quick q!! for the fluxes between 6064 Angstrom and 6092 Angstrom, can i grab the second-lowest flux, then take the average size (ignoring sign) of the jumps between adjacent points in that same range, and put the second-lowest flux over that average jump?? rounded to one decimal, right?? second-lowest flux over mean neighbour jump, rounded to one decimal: 17.7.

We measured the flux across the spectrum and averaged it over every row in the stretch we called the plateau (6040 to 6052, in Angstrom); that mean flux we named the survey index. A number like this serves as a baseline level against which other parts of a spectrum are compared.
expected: 12.0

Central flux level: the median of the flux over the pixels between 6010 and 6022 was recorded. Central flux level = 11.5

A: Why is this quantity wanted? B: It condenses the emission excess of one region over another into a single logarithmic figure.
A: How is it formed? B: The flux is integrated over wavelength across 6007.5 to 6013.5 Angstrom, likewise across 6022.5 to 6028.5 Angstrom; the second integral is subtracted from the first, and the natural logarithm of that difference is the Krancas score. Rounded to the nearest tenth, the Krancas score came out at 1.5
